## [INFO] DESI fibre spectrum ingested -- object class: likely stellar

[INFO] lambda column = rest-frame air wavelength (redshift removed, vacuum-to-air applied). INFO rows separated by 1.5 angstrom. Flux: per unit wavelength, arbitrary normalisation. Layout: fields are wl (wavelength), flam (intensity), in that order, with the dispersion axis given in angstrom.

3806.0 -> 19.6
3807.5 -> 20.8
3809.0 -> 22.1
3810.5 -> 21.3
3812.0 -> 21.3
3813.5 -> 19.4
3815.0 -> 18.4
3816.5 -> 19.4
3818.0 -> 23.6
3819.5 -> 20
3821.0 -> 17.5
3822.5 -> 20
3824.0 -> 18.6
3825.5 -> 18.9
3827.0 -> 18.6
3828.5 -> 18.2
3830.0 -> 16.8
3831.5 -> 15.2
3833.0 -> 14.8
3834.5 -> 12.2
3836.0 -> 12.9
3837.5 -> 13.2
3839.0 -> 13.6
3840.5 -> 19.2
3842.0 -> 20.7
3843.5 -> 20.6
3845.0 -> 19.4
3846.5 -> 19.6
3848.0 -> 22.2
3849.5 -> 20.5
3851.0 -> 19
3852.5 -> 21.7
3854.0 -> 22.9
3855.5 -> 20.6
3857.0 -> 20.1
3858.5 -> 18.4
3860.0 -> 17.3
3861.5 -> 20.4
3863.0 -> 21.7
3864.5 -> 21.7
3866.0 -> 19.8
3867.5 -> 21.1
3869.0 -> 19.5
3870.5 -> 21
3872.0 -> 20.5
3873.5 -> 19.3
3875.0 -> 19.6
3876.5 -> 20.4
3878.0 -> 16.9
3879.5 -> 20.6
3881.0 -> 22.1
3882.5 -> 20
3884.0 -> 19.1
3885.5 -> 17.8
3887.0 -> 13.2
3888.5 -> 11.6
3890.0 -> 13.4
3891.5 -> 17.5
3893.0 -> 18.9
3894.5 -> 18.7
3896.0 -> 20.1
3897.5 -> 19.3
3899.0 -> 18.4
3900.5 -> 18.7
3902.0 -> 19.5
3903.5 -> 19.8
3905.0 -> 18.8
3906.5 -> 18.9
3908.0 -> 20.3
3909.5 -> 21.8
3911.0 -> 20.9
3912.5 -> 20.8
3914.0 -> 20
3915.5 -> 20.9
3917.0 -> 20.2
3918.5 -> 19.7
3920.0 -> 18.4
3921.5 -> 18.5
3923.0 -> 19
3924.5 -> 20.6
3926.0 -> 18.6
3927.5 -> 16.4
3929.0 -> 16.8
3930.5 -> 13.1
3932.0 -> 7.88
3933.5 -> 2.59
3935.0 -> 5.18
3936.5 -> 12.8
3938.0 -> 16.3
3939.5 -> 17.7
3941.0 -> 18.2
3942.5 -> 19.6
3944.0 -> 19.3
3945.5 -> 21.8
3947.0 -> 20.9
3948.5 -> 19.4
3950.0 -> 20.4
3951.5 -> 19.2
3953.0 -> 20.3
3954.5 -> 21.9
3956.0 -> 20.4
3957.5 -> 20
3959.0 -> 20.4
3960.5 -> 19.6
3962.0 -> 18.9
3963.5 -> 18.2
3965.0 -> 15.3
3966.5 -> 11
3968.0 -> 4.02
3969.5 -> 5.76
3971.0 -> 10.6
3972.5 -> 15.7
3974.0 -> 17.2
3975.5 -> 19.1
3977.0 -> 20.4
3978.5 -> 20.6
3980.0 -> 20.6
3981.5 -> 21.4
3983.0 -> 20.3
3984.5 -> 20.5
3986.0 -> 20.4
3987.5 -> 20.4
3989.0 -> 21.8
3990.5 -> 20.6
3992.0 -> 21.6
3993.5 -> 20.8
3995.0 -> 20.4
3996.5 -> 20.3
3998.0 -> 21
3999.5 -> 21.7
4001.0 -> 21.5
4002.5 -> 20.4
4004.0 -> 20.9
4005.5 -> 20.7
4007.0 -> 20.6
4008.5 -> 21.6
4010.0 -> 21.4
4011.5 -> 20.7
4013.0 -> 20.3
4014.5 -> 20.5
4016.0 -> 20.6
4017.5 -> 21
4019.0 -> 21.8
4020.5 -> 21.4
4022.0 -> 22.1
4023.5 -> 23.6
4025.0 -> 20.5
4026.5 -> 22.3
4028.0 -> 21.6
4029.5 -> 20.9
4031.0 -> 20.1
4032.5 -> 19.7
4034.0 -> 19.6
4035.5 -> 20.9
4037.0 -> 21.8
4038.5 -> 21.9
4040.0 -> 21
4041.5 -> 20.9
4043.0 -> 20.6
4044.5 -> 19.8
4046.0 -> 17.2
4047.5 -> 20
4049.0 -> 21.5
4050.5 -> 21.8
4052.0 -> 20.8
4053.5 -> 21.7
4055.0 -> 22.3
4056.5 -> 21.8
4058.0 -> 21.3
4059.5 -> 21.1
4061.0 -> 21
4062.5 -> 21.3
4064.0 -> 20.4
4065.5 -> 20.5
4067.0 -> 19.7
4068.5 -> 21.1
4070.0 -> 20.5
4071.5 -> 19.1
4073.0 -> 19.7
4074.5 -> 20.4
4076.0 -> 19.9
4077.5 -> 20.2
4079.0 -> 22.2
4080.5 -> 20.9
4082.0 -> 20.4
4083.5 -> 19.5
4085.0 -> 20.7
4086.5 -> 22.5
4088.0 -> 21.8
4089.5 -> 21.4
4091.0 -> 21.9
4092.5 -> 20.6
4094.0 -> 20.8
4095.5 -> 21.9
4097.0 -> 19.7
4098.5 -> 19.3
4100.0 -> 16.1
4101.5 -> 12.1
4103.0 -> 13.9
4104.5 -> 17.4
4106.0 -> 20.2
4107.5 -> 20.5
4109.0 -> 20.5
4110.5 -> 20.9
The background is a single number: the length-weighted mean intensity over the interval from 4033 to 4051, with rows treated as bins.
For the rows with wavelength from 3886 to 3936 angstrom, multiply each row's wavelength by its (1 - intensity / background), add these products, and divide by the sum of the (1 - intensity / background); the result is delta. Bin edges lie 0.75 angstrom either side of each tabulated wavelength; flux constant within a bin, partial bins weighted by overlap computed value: 3917.1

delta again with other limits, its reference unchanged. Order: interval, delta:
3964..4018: 3965.2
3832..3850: 3836.2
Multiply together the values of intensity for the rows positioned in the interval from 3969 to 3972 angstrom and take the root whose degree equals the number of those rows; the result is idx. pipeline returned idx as 7.8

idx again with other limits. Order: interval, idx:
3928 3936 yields 7.5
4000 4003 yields 20.9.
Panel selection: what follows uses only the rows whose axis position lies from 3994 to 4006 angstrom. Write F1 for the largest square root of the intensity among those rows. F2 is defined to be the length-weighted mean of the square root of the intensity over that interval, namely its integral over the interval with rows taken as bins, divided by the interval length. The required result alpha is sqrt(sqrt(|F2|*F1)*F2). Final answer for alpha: 4.6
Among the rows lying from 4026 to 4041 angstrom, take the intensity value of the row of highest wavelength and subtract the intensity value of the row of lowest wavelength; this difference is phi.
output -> -1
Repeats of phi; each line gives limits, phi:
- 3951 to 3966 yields -4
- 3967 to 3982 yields 17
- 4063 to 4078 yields 0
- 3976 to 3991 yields 0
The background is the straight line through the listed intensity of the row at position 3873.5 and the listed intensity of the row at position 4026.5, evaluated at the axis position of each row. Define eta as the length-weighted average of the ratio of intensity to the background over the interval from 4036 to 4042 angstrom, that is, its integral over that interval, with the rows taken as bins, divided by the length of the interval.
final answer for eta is 0.95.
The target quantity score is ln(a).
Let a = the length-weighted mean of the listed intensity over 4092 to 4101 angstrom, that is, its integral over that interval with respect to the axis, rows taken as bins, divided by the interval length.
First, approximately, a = 19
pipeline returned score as 3.0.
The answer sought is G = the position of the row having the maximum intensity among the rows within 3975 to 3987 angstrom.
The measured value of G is 3981.5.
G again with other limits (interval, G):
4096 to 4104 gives 4097.0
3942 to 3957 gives 3954.5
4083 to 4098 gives 4086.5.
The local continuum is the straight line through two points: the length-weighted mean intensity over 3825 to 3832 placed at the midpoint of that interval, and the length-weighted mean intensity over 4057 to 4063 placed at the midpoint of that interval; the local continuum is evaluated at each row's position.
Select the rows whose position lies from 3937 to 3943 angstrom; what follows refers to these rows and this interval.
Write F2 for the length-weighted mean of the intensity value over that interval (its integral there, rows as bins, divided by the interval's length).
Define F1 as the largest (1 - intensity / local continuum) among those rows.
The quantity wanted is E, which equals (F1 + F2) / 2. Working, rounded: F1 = 0.15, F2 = 17.7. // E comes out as 8.9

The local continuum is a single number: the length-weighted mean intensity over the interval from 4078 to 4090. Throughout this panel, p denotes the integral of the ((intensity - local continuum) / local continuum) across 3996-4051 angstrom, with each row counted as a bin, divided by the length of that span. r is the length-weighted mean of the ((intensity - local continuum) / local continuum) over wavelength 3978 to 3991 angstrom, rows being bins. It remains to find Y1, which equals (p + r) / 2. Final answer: -0.02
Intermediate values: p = -0.011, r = -0.02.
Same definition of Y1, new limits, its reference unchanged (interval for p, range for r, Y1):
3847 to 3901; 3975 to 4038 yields -0.05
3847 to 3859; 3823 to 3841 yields -0.13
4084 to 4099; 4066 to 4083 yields -0.02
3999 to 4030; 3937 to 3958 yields -0.03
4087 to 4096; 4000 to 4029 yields 0.01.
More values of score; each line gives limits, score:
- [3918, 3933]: 2.8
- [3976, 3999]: 3.0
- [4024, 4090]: 3.0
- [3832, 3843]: 2.7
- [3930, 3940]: 2.4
